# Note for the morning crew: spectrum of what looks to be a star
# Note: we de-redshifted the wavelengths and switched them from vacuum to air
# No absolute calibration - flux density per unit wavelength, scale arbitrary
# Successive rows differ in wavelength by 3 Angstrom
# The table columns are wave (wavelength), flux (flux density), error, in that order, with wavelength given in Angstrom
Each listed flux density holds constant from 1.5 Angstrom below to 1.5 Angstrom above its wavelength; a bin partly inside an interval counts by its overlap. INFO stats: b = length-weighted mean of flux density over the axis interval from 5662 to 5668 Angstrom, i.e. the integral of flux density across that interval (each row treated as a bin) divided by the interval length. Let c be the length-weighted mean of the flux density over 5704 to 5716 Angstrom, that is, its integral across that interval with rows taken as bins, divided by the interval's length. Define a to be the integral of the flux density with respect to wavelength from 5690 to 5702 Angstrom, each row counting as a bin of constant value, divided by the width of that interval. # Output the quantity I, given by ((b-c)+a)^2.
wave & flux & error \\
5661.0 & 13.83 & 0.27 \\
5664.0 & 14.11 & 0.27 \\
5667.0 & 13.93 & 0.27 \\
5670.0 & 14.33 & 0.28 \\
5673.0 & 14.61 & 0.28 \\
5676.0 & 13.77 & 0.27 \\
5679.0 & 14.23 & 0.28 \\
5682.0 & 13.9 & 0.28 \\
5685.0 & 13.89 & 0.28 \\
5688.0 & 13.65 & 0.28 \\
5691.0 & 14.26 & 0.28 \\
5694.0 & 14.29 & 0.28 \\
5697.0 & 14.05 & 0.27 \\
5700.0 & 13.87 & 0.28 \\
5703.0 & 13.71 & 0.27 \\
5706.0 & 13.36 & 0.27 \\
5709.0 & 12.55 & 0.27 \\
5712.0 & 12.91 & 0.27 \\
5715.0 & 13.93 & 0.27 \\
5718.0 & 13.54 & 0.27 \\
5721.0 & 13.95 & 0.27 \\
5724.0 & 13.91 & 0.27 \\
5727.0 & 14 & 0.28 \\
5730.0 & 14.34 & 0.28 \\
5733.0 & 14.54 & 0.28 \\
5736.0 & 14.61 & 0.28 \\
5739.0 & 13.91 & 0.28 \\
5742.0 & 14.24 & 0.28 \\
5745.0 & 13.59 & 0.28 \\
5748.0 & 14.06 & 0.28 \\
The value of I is 223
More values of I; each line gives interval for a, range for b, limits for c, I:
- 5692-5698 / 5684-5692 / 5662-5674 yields 193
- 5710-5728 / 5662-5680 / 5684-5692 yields 193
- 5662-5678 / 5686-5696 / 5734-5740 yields 193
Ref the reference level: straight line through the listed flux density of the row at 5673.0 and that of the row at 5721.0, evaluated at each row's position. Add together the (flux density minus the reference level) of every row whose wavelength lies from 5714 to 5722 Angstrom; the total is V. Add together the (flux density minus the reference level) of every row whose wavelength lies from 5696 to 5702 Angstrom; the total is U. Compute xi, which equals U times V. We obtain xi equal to 0.3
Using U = -1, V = -0.6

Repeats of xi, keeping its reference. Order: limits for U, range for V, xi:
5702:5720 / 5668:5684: 9.1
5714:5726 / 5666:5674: 0.6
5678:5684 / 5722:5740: -2.2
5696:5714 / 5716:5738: -8.4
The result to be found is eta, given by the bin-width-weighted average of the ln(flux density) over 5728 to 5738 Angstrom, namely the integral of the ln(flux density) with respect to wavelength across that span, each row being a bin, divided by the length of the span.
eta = 2.67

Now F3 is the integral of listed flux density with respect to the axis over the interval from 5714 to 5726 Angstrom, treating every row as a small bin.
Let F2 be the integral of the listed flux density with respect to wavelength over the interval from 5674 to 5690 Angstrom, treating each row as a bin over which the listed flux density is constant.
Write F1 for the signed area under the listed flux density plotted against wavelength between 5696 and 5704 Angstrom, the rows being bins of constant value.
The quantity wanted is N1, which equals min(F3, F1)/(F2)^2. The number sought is 0.0022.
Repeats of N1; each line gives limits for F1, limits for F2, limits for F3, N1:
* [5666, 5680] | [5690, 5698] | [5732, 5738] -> 0.0067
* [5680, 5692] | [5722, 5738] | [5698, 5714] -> 0.0032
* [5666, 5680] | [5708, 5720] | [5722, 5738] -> 0.0078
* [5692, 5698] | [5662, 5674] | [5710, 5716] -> 0.0027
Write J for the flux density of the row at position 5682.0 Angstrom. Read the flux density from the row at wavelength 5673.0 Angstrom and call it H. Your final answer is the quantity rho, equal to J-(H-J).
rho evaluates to 13.2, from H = 14.61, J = 13.9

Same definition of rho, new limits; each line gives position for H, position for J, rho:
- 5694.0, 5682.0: 13.5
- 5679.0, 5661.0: 13.4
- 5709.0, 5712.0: 13.3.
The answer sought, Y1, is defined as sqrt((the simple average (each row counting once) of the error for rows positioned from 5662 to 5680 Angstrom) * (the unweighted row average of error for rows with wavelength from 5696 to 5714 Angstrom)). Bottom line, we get 0.273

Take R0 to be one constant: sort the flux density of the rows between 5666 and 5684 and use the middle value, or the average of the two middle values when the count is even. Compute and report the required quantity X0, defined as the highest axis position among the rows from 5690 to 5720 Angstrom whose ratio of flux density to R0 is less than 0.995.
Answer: 5718.0 Angstrom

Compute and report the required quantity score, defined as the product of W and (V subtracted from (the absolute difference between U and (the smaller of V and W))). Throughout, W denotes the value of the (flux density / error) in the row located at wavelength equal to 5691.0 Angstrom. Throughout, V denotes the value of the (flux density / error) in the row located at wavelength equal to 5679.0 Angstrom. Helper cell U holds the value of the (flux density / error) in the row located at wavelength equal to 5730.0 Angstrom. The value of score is -2568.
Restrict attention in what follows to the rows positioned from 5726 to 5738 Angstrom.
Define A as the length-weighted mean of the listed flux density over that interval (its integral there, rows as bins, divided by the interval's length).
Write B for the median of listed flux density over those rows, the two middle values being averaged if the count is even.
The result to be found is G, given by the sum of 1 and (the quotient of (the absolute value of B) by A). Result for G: 2.00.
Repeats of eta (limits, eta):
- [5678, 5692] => 2.64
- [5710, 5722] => 2.60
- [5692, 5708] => 2.63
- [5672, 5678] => 2.65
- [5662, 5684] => 2.65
